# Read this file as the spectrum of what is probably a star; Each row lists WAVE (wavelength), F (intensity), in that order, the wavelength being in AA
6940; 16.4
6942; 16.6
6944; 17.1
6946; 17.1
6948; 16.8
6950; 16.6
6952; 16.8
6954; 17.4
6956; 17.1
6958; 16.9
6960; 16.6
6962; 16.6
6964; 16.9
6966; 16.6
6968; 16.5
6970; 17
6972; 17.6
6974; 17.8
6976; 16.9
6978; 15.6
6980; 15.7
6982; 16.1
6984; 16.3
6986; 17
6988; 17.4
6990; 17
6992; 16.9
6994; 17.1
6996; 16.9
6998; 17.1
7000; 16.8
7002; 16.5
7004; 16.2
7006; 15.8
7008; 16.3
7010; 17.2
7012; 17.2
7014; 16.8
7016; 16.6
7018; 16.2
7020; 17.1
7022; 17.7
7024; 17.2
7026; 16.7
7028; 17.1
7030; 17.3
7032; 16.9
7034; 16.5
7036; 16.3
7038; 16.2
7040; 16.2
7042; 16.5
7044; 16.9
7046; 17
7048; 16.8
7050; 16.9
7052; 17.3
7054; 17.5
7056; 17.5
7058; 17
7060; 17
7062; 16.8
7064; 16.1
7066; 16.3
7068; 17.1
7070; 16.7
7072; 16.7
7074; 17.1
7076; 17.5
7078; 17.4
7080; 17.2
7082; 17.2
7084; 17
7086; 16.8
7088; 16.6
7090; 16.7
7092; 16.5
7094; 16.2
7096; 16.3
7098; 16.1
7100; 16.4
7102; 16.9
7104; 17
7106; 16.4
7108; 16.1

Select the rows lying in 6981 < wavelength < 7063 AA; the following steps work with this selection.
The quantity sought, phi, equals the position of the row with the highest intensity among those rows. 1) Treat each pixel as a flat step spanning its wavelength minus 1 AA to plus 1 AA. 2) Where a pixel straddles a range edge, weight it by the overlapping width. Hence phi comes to 7022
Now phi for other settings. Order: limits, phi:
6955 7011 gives 6974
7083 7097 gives 7084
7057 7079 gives 7076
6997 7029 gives 7022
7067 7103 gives 7076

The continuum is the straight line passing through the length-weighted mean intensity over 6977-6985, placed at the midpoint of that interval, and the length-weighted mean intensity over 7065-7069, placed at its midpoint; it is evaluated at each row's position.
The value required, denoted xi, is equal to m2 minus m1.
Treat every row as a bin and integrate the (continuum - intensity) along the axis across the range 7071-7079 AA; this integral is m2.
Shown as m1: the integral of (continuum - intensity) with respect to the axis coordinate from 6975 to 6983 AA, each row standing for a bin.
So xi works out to -2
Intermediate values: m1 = -1.3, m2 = -3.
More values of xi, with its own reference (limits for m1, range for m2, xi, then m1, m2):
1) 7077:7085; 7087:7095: 6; -3.0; 3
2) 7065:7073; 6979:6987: -3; 0.1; -3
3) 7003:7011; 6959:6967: -6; -1.7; -7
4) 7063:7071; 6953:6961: -12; 1.2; -10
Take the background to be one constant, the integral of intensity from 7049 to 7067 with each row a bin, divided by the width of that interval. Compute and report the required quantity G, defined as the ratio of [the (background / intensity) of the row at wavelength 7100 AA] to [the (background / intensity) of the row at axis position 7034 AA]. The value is 1.01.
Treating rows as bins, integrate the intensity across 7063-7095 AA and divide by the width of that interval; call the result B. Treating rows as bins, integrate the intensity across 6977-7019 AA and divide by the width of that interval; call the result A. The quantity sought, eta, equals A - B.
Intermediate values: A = 16.6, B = 16.8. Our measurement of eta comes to -0.21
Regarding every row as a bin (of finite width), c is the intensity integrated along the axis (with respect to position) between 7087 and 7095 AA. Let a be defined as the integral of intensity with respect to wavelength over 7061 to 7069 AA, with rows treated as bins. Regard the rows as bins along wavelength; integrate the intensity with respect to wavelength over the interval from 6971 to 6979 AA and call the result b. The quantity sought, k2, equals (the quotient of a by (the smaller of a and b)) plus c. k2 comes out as 133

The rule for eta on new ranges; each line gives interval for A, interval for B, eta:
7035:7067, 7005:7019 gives 0.18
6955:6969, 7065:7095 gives -0.12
